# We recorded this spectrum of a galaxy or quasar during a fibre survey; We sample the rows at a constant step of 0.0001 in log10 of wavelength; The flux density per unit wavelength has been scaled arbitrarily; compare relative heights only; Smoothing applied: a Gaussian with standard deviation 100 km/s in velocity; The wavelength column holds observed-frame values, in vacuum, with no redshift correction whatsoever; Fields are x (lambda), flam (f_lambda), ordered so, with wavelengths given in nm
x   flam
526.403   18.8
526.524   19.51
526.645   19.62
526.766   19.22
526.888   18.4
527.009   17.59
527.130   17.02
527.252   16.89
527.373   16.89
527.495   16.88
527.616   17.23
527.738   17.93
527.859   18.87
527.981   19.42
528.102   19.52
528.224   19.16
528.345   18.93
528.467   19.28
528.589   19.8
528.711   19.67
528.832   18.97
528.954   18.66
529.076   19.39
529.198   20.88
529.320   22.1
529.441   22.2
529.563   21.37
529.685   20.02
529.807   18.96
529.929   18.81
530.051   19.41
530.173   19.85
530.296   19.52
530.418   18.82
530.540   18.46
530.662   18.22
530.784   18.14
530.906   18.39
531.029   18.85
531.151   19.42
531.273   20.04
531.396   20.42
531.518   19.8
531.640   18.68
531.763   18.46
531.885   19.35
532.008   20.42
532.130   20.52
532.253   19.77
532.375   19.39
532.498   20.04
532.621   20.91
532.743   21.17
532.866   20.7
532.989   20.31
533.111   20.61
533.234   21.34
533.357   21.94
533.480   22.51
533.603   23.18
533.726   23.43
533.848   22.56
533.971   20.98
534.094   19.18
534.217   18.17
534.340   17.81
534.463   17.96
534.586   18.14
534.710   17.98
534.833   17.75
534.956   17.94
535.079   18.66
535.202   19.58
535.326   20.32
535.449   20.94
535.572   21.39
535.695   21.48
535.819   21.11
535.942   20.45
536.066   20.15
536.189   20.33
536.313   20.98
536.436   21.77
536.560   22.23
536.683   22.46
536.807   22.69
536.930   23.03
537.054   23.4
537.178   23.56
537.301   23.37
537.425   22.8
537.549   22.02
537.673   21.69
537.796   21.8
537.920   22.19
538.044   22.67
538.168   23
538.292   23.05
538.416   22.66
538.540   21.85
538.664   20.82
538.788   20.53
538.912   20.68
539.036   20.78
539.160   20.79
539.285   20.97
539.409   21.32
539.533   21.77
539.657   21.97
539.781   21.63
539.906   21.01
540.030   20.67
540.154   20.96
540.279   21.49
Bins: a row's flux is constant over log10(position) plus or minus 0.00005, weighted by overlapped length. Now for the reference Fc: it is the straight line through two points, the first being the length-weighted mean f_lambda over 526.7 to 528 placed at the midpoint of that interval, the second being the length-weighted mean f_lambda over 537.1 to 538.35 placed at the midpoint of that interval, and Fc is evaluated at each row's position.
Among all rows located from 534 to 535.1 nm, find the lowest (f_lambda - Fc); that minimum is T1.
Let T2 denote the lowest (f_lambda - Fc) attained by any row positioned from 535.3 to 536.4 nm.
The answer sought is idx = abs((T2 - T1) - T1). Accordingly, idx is 5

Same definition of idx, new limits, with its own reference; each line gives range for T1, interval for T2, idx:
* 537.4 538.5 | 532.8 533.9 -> 2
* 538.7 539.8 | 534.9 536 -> 2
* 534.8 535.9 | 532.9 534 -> 7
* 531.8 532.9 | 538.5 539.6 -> 1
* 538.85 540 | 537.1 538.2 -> 4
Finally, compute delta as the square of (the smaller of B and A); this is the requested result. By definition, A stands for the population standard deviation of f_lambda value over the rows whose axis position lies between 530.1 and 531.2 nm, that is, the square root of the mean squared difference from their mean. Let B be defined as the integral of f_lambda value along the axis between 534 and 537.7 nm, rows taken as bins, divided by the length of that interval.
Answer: 0.3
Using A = 0.6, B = 20.6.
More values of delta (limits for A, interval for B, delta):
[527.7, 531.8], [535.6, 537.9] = 1.0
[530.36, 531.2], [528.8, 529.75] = 0.2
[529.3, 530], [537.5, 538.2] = 1.9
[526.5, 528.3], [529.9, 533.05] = 1.2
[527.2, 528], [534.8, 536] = 0.9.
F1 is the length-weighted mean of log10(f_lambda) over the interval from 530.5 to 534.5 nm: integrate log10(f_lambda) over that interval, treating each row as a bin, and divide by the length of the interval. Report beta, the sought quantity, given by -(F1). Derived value -1.30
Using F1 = 1.30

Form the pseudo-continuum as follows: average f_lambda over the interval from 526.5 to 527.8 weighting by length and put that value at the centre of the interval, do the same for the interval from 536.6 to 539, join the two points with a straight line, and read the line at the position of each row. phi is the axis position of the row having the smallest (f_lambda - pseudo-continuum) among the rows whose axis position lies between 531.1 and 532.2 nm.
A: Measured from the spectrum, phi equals 531.763 nm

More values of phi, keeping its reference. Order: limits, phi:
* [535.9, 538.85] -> 538.788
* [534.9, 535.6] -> 534.956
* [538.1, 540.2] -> 540.030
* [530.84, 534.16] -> 534.094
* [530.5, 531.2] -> 530.784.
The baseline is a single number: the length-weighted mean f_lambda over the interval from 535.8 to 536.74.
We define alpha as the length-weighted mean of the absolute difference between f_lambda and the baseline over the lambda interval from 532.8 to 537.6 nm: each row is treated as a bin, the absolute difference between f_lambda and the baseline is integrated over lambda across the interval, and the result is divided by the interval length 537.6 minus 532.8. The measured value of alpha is 1.50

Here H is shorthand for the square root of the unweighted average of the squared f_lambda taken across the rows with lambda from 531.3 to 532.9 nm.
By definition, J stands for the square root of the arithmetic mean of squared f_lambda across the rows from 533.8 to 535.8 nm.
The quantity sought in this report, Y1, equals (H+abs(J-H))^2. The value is 420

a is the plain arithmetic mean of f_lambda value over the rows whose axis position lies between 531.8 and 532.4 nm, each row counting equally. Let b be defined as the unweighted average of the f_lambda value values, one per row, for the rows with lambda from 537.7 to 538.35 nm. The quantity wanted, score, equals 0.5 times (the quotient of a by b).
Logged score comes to 0.441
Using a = 19.9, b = 22.5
